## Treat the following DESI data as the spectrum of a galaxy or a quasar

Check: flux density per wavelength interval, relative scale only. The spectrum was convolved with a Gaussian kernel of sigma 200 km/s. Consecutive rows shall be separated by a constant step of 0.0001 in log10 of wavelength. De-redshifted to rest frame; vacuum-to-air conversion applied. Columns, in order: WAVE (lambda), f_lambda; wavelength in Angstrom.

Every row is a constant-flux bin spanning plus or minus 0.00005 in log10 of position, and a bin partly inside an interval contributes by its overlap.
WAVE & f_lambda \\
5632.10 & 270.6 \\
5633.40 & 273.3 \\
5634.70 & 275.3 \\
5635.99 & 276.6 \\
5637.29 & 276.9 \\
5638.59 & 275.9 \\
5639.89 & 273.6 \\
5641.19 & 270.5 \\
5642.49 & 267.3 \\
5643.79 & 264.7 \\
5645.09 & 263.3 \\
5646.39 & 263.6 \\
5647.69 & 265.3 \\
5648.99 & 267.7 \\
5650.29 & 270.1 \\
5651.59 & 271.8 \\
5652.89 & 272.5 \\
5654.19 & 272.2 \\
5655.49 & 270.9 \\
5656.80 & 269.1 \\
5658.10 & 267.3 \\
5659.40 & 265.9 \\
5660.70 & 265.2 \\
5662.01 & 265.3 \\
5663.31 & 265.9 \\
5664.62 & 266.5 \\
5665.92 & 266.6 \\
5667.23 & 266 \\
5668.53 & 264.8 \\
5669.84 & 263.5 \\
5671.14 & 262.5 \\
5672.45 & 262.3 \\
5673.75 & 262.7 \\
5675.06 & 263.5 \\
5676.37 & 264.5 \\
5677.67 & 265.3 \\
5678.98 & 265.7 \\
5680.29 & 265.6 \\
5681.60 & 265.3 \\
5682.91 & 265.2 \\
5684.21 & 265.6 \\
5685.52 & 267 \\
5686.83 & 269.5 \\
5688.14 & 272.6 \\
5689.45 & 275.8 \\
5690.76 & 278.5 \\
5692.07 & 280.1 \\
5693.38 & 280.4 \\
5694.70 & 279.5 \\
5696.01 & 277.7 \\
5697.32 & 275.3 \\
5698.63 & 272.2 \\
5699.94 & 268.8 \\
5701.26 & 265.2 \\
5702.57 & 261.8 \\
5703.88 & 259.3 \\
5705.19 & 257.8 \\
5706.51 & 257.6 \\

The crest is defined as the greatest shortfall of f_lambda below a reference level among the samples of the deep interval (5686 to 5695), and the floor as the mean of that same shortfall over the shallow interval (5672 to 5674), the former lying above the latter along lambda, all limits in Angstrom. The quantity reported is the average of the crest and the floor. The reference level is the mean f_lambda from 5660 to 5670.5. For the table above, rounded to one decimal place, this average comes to -0.5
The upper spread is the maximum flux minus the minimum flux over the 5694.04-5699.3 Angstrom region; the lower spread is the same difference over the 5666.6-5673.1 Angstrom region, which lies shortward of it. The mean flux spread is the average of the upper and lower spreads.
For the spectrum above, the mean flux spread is 5.5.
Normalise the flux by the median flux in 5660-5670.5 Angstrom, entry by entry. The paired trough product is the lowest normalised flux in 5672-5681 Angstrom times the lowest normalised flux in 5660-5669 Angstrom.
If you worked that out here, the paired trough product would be 0.98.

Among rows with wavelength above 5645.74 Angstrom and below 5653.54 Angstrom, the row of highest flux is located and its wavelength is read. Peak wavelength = 5652.89 Angstrom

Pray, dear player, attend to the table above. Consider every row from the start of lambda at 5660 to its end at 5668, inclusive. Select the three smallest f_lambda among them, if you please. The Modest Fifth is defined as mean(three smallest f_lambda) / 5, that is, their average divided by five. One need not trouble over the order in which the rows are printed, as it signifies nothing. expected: 53.1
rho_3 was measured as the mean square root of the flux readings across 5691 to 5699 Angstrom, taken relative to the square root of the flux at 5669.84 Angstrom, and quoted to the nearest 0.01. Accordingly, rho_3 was 1.03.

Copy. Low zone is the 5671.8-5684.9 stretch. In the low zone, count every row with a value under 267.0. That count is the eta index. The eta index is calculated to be 10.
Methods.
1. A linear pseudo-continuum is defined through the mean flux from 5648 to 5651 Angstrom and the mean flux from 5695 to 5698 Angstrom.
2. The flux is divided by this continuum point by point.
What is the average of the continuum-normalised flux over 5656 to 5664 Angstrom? 0.98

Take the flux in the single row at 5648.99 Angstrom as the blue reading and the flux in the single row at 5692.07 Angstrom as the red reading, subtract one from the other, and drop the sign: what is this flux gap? 12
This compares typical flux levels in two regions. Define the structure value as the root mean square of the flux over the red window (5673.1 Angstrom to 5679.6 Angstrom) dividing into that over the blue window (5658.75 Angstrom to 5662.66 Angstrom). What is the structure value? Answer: 1.00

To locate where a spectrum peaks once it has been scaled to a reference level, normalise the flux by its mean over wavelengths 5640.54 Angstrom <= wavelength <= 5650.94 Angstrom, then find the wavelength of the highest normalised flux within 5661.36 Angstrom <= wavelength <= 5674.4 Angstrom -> 5665.92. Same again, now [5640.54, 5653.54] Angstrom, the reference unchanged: 5652.89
